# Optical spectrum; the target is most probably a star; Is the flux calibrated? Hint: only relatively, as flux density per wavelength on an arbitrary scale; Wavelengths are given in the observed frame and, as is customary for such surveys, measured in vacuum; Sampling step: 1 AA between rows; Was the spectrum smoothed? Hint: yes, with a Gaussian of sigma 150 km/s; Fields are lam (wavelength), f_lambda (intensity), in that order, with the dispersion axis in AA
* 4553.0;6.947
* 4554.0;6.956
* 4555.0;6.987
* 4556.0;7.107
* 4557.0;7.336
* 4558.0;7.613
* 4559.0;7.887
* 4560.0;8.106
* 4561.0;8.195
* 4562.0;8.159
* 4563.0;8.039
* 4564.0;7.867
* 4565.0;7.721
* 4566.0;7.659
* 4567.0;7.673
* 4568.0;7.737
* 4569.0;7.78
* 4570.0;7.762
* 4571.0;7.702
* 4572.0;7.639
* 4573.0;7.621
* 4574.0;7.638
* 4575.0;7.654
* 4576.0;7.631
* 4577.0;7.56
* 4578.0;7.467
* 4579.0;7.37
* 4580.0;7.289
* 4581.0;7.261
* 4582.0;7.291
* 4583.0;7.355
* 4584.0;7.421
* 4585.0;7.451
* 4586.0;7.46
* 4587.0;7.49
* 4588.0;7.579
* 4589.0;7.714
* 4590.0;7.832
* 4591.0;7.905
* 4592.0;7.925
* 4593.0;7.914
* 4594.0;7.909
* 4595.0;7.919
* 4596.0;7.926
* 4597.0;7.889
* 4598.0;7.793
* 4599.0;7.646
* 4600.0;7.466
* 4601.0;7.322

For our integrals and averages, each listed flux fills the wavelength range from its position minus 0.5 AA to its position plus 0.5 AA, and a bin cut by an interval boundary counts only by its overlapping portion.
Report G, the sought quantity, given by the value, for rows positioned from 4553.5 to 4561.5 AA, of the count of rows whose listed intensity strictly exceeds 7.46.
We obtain 4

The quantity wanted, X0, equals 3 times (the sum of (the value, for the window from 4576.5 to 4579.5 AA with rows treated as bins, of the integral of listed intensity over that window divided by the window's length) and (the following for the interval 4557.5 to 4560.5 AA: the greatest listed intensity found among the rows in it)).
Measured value 46.7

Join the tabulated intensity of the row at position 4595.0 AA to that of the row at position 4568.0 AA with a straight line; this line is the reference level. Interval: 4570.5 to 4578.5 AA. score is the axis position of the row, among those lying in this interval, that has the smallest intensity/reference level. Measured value 4578.0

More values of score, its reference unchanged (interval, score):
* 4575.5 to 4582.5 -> 4581.0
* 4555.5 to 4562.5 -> 4556.0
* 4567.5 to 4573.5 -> 4573.0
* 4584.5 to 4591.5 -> 4585.0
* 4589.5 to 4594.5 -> 4590.0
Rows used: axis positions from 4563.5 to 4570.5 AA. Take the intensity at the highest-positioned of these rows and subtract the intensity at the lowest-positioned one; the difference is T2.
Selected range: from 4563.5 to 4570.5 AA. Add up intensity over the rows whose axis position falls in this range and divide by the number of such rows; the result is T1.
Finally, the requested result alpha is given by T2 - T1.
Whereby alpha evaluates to -7.85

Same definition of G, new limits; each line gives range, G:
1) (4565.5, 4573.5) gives 8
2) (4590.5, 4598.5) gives 8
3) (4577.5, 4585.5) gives 1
